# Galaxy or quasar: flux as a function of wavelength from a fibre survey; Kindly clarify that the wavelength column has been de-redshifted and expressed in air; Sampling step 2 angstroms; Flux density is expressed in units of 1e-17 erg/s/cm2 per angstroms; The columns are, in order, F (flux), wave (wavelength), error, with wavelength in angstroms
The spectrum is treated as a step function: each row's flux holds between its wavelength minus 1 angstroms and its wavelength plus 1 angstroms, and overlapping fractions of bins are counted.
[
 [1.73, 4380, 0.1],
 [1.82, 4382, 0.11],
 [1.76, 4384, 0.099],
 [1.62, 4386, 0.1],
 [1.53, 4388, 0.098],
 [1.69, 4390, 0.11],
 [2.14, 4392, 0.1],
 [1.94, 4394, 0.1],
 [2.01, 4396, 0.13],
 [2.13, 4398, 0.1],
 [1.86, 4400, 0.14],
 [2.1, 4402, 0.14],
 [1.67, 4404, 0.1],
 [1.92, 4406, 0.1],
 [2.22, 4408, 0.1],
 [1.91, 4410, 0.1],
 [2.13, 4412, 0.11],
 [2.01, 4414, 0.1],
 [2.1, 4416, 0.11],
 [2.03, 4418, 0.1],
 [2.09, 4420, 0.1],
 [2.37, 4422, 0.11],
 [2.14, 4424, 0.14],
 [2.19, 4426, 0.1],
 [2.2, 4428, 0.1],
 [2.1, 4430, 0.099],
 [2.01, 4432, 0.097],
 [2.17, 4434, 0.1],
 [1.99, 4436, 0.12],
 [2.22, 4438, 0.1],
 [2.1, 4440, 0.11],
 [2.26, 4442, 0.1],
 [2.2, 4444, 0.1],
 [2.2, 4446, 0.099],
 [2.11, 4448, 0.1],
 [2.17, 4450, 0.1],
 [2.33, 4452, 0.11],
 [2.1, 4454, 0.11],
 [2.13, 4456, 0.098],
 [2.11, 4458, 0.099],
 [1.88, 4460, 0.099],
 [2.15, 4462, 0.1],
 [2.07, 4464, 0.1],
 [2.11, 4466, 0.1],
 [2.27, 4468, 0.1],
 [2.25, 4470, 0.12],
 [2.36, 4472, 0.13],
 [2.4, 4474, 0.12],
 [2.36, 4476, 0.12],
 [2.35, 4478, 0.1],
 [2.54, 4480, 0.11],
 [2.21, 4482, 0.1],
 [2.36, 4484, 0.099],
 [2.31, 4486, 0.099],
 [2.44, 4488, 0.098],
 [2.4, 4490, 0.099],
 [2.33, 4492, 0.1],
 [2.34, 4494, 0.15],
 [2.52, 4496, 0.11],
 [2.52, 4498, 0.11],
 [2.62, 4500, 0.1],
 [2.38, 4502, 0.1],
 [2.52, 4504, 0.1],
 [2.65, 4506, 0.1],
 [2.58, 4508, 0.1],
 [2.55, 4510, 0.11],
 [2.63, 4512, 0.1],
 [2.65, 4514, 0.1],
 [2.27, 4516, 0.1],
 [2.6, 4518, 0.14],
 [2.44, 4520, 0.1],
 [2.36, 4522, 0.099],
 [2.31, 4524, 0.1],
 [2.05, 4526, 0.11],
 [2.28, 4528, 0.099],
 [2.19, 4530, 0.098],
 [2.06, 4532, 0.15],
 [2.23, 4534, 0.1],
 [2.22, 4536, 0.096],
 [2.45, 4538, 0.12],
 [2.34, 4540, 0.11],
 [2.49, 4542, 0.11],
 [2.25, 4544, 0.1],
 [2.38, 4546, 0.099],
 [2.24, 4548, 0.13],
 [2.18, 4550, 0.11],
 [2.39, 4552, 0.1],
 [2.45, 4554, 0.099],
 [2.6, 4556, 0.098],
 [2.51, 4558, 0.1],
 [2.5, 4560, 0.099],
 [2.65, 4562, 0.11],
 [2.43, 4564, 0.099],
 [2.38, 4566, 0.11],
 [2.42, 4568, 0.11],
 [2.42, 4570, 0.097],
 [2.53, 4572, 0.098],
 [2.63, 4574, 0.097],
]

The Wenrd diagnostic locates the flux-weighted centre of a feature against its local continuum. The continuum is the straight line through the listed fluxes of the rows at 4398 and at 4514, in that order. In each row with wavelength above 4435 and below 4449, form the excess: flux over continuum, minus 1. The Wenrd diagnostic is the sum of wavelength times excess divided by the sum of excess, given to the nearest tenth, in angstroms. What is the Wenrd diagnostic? 4441.7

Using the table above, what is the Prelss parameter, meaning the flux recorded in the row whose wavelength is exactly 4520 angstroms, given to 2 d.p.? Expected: 2.44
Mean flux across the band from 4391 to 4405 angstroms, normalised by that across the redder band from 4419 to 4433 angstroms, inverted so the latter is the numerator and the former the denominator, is 1.09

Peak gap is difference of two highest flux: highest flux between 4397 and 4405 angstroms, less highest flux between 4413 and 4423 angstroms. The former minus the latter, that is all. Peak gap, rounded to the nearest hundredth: -0.24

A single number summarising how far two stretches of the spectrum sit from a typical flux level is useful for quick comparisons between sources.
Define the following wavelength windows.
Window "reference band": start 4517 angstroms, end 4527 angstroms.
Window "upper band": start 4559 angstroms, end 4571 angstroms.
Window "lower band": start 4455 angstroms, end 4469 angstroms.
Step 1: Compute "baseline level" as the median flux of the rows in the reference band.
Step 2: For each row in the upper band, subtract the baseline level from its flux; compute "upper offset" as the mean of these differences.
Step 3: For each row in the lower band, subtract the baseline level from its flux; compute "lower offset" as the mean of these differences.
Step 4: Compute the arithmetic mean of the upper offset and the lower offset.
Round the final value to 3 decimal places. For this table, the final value -0.075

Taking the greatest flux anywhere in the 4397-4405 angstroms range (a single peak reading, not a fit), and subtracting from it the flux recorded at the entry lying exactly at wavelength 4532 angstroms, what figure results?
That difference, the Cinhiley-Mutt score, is 0.07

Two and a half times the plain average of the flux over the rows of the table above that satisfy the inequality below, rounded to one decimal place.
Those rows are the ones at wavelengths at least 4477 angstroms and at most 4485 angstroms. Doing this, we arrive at 5.9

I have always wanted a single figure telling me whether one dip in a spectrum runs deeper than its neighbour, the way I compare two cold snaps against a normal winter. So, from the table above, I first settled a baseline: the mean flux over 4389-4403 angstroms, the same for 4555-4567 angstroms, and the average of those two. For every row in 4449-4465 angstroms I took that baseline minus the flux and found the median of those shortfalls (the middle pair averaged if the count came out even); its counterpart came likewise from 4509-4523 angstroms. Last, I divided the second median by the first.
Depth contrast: -2.4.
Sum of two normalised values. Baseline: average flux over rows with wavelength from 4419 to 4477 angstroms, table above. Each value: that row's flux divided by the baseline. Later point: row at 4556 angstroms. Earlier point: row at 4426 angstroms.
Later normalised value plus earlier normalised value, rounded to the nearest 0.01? 2.20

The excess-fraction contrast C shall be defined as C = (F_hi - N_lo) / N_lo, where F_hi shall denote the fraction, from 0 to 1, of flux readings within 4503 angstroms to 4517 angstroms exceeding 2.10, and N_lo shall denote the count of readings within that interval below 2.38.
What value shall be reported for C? 0.00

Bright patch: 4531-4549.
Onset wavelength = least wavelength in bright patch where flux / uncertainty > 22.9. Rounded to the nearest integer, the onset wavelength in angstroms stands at 4536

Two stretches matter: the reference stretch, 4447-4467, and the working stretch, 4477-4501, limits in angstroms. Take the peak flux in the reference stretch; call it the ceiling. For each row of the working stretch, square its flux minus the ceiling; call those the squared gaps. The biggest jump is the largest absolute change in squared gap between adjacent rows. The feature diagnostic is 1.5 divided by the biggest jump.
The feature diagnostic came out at 31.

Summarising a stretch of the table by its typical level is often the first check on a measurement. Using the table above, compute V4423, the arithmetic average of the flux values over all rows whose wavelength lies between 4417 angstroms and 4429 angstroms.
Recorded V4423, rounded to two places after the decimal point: 2.17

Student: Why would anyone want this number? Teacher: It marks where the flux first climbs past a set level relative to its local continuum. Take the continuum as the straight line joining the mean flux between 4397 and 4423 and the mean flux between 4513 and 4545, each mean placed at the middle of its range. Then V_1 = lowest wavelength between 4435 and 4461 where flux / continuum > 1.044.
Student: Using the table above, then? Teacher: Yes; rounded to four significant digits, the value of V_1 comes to 4438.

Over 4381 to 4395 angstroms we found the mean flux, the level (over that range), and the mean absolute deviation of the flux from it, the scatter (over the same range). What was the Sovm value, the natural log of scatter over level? -2.44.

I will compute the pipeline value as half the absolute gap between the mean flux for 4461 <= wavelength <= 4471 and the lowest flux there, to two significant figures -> 0.050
